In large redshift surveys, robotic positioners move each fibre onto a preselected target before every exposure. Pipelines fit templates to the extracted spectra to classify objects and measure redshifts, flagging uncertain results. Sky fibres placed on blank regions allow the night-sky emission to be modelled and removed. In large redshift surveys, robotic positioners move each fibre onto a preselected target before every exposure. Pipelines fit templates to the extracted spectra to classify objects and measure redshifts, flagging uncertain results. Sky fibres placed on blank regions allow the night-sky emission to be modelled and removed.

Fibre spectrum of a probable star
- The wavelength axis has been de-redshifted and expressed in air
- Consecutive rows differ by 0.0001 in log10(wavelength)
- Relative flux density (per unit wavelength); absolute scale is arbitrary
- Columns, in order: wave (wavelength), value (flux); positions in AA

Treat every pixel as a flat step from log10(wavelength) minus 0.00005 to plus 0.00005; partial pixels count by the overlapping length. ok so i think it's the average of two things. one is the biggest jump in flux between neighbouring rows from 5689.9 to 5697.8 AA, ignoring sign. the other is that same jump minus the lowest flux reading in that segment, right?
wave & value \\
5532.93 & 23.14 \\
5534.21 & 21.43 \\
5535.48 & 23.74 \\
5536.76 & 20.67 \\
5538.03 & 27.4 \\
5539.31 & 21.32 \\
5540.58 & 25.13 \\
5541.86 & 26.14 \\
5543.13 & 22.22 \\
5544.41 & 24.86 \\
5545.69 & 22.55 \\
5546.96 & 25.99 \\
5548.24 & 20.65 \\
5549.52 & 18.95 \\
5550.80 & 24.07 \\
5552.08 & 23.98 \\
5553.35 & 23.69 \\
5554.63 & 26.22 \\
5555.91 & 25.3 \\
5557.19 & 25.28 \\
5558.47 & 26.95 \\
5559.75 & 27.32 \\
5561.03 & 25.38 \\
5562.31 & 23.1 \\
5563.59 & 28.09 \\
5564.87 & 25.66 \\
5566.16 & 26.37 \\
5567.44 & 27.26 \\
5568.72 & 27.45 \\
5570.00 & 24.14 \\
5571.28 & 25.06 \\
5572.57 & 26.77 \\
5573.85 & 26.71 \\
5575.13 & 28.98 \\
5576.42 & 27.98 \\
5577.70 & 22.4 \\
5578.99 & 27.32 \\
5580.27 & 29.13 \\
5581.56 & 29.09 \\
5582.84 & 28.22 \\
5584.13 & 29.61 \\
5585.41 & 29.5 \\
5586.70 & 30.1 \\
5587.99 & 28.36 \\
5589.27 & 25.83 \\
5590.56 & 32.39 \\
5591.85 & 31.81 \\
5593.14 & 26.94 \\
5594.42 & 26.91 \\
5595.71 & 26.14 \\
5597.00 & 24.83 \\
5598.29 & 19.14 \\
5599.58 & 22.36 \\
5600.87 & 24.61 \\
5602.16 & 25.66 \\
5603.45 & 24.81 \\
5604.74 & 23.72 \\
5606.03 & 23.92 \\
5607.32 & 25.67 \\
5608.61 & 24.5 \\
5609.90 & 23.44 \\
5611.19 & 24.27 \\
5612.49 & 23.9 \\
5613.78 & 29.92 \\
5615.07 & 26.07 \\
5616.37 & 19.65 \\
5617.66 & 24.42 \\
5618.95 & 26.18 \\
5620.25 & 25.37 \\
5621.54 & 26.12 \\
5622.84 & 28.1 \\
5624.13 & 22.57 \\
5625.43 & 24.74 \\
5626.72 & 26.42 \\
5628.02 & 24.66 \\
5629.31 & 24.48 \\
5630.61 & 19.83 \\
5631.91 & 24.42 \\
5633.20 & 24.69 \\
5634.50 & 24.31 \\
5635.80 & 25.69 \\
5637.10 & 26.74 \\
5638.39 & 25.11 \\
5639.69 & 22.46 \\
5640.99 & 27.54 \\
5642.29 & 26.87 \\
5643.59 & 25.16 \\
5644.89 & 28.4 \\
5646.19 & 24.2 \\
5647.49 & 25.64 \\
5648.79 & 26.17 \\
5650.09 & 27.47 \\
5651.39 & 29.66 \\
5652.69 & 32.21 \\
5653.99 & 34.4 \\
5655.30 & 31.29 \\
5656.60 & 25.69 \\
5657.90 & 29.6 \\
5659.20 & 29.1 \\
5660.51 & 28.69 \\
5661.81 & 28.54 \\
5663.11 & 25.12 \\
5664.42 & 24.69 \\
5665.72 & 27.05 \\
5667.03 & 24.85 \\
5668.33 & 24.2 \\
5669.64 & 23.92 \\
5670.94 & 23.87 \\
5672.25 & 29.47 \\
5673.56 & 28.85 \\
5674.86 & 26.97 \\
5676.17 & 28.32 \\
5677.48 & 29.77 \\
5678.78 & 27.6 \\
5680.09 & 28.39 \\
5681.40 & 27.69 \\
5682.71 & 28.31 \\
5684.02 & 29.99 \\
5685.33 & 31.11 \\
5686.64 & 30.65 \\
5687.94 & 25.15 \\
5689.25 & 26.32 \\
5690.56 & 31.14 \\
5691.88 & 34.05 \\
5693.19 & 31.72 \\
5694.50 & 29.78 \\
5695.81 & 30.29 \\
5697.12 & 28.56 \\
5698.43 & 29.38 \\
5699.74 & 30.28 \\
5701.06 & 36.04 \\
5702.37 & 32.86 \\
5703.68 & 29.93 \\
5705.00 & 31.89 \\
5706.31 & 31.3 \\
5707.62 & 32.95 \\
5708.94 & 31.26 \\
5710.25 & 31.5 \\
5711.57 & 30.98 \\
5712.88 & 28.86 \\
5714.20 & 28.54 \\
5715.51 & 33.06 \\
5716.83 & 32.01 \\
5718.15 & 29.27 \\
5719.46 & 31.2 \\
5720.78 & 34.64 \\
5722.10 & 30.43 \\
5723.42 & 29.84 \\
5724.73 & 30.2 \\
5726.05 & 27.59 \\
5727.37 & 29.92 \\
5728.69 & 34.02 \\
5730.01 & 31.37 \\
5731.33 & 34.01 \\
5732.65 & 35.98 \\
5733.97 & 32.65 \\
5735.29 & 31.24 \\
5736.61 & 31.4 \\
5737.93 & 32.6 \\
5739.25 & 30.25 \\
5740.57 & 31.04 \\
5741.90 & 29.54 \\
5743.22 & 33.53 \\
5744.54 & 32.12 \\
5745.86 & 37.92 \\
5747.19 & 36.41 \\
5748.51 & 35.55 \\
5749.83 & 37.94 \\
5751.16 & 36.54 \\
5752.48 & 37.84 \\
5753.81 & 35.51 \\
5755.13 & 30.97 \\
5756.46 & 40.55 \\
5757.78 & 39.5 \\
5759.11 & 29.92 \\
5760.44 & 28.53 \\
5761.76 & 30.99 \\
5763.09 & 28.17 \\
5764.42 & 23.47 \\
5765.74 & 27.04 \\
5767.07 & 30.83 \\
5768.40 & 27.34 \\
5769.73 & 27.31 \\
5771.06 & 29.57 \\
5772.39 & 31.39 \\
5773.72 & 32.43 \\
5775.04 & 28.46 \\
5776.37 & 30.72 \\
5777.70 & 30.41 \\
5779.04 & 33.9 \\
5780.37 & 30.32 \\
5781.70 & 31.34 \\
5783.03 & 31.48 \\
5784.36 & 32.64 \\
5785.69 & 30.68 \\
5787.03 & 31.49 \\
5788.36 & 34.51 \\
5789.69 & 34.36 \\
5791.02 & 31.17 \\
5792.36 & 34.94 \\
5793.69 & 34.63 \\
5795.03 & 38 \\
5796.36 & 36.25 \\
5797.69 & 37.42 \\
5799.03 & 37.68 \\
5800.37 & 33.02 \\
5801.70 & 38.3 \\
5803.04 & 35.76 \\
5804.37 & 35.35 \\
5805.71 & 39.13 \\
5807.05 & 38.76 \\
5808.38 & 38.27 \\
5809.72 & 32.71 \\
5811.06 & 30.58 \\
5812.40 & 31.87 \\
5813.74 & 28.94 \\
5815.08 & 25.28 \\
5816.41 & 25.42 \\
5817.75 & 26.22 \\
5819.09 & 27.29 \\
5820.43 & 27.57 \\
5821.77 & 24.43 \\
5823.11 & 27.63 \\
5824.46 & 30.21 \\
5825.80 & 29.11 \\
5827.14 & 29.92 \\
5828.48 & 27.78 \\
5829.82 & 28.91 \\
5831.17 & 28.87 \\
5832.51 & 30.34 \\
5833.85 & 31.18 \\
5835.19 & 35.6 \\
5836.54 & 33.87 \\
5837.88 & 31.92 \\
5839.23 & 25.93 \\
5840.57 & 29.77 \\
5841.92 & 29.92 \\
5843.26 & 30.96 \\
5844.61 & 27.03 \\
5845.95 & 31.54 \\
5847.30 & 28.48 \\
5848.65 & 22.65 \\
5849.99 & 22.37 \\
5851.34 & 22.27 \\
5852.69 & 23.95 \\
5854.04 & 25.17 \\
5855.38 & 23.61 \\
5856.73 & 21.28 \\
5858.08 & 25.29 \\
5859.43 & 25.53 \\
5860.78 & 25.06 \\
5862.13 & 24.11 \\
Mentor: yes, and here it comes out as -11.4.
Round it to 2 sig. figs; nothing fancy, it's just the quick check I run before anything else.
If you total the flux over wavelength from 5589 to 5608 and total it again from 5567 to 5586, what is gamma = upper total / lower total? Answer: 0.94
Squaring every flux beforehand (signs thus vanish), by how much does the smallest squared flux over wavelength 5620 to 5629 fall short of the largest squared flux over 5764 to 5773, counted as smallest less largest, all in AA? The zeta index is -476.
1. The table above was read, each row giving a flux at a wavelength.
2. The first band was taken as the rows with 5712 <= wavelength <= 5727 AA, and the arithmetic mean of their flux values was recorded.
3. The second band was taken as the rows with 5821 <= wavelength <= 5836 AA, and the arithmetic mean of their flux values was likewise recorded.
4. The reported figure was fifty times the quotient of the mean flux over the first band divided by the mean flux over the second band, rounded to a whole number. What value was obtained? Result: 52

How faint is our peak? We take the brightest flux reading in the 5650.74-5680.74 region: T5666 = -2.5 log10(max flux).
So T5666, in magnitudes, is -3.84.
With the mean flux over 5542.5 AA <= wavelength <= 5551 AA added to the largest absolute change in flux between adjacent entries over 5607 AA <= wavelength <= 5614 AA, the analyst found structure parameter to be 29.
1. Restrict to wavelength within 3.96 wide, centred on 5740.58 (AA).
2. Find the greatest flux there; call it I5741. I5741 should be 31.04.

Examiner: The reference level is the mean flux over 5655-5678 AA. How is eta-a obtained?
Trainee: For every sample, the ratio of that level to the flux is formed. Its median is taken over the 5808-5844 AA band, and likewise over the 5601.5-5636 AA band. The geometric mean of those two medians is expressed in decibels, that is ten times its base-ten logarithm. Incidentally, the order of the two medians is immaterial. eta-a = 0.0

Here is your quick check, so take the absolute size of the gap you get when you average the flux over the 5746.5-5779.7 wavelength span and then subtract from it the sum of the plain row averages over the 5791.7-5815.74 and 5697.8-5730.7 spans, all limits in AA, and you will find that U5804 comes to 34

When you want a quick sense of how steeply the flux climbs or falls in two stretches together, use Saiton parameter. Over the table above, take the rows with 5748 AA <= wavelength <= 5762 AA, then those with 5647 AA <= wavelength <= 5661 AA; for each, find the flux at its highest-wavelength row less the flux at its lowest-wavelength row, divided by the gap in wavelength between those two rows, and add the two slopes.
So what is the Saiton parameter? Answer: -0.1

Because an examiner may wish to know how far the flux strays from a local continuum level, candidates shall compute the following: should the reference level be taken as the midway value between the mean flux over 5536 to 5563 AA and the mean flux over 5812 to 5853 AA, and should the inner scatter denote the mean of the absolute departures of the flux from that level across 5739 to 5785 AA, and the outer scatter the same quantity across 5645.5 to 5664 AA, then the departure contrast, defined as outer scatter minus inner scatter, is -3.2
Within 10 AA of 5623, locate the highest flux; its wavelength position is 5613.78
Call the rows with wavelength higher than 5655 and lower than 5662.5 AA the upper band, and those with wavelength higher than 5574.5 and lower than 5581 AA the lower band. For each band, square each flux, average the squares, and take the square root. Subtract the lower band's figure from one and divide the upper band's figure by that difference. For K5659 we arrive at -1.1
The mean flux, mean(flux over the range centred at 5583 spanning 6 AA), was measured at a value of 29.1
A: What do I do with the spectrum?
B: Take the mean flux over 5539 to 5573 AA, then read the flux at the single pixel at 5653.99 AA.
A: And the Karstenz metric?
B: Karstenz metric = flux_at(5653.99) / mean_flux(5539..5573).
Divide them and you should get 1.39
